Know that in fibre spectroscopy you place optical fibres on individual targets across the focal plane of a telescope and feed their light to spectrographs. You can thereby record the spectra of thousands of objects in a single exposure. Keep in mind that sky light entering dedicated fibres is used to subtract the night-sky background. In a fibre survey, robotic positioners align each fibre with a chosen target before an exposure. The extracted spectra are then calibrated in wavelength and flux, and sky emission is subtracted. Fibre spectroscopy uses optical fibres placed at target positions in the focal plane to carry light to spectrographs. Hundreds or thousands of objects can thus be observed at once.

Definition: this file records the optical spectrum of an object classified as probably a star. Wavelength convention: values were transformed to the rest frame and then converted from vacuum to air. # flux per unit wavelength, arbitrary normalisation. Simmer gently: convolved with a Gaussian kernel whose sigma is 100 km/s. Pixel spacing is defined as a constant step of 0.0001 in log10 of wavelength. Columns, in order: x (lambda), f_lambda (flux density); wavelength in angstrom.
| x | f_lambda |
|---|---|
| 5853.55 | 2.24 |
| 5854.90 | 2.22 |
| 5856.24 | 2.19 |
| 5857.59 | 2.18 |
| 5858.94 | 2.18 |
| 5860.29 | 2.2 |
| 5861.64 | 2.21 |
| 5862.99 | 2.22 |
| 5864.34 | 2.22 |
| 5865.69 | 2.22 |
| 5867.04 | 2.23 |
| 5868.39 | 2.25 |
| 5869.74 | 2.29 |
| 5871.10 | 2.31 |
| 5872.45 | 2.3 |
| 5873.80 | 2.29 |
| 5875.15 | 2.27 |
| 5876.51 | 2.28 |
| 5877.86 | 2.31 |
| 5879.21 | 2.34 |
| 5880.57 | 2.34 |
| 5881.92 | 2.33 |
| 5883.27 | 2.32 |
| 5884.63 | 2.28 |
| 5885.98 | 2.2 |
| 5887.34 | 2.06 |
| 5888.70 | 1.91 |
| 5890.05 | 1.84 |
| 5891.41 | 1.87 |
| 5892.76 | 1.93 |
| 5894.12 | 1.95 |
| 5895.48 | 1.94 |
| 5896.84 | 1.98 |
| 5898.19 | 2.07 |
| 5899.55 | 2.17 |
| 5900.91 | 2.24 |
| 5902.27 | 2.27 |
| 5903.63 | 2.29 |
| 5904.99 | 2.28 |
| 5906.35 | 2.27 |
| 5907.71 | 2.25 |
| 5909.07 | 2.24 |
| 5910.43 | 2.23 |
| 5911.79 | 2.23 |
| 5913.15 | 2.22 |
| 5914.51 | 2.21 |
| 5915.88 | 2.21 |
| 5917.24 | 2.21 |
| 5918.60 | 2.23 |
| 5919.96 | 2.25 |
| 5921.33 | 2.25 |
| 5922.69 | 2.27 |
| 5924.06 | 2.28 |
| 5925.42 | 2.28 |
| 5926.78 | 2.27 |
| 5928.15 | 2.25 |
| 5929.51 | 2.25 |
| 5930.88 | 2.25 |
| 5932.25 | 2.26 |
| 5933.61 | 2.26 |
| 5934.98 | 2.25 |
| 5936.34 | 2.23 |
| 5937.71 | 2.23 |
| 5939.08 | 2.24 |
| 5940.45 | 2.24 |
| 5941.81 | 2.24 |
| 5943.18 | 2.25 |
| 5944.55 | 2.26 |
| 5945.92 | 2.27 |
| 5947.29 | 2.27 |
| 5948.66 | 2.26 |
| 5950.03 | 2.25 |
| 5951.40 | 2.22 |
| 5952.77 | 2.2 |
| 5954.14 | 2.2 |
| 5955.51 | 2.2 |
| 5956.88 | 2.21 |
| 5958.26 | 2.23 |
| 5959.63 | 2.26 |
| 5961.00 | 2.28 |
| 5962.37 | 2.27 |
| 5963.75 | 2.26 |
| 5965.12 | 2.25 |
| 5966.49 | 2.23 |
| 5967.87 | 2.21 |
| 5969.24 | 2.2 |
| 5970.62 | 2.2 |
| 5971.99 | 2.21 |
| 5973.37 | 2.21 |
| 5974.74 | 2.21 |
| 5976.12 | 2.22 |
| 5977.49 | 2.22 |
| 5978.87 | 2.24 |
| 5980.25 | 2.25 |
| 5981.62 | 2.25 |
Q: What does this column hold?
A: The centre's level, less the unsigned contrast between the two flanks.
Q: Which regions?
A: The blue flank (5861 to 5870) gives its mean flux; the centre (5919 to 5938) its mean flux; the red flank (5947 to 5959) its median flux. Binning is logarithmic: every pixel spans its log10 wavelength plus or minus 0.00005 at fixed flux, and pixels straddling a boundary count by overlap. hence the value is 2.24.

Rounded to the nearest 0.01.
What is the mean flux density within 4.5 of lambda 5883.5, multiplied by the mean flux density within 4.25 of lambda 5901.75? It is 5.03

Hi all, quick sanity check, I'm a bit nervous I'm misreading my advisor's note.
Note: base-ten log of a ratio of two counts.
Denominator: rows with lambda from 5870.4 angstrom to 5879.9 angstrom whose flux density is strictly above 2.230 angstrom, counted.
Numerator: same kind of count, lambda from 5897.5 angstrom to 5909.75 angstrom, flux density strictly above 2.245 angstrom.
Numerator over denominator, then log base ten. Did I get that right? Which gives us -0.1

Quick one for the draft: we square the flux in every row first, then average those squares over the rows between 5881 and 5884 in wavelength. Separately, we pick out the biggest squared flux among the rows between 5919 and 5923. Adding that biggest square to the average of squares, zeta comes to 10.6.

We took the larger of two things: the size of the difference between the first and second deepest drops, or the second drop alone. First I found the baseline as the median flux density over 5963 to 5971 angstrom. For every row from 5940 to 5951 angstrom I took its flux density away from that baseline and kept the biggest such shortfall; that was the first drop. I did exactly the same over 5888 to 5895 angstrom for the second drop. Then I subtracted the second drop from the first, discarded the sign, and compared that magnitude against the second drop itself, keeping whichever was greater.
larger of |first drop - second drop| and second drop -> 0.4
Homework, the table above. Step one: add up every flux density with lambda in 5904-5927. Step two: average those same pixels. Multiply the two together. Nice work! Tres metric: 86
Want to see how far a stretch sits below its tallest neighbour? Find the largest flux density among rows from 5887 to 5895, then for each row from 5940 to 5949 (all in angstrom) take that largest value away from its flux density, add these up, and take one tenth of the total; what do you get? 0.137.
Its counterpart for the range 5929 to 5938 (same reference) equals 0.131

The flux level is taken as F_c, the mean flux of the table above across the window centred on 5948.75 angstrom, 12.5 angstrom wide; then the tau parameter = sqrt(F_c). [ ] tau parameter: 1.50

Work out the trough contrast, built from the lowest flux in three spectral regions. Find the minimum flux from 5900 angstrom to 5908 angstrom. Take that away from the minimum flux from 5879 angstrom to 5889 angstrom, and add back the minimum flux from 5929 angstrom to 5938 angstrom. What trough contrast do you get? 1.90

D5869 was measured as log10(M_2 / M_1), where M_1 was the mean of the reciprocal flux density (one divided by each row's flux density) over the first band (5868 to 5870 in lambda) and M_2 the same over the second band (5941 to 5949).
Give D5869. 0.002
